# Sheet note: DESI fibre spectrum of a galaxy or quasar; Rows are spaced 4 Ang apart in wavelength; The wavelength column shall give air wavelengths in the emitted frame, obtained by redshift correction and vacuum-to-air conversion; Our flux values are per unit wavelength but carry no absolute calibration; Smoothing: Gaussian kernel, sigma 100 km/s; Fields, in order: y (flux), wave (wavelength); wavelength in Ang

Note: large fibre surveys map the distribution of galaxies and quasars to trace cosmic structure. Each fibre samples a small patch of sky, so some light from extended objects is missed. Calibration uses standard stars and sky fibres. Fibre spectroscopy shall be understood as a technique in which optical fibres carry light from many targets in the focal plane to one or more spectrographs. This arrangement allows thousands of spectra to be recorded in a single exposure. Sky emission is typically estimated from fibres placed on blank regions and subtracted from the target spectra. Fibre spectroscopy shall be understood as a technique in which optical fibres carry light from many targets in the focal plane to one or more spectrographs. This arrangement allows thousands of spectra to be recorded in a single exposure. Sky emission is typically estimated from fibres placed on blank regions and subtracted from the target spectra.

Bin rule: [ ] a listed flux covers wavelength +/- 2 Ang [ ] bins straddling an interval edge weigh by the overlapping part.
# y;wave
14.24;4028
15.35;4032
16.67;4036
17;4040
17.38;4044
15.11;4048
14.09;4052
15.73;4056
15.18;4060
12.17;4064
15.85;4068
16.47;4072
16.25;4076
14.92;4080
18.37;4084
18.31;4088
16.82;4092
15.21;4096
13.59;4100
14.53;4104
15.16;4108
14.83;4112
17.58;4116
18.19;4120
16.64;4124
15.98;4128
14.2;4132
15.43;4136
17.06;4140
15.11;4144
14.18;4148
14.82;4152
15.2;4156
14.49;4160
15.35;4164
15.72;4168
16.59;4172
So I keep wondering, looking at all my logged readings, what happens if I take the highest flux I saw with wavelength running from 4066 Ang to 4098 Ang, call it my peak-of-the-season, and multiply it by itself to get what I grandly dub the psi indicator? 337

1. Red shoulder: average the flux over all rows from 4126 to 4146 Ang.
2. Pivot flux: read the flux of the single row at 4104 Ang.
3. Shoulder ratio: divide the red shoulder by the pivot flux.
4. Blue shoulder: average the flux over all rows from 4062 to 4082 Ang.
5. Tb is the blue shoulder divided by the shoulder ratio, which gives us 14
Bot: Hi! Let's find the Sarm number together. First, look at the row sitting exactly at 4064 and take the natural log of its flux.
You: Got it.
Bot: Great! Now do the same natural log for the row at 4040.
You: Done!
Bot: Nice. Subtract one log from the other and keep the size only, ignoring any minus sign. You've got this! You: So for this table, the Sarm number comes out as 0.33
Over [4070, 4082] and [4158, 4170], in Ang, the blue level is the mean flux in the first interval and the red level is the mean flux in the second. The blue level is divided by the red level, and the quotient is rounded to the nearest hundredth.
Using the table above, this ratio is 1.05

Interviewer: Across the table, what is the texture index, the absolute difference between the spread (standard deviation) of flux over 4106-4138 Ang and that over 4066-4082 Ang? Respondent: 0.70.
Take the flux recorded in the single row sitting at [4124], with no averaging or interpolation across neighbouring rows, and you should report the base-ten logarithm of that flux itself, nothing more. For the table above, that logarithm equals 1.22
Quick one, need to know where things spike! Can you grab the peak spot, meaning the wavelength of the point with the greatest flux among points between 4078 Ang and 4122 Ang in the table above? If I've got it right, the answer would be 4084 Ang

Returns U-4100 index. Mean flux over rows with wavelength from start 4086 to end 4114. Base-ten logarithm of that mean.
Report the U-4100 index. 1.19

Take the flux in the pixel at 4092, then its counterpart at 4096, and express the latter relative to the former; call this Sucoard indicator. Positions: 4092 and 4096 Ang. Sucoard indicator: 0.90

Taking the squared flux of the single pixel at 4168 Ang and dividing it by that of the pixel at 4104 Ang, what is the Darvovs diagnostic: 1.17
